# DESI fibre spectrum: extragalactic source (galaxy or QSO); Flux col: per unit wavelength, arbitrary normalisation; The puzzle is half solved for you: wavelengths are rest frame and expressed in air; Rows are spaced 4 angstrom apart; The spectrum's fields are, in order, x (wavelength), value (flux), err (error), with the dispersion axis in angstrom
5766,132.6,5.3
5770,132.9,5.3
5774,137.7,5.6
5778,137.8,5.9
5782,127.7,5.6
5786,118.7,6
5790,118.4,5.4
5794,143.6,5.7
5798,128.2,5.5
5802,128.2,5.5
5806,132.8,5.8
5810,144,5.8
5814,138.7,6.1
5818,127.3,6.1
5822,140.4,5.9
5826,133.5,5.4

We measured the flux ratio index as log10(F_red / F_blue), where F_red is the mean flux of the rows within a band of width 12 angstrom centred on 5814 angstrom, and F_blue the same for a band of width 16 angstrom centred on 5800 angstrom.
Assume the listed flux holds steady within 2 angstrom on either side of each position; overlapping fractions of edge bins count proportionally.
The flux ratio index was 0.011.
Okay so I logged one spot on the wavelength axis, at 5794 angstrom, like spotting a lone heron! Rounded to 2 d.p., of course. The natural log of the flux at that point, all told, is 4.97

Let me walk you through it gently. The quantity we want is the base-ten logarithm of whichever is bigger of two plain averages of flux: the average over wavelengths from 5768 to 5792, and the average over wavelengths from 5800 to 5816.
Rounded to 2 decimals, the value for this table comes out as 2.13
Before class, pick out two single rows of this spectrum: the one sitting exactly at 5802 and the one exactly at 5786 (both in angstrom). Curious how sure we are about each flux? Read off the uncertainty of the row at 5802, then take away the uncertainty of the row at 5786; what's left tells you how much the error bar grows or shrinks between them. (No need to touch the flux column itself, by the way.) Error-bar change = -0.50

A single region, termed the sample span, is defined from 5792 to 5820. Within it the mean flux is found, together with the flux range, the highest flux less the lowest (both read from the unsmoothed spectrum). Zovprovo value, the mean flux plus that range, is 151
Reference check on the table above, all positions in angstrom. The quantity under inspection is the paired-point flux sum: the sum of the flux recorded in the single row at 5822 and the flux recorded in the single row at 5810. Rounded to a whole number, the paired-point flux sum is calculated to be 284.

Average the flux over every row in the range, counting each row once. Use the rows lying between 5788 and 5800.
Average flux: 130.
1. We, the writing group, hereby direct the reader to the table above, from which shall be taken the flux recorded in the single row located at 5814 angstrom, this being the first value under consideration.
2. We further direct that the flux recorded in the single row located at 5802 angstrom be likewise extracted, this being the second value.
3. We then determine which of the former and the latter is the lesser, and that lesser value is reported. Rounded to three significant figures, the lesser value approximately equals 128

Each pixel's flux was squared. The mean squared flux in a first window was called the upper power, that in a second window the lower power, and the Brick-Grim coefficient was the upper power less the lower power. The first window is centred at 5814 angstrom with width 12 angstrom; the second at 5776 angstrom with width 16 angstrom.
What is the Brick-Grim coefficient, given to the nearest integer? 746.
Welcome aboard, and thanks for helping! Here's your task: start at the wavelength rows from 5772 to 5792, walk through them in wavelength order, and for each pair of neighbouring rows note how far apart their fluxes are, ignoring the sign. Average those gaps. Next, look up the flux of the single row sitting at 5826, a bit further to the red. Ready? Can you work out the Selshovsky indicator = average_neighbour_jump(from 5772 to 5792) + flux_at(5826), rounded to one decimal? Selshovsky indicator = 138.4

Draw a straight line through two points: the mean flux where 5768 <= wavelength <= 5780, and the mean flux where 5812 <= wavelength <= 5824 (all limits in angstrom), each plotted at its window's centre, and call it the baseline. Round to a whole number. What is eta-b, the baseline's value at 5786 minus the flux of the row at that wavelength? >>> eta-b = 17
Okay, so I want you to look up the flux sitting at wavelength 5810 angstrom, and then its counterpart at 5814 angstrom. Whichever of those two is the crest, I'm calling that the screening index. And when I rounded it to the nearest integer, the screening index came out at 144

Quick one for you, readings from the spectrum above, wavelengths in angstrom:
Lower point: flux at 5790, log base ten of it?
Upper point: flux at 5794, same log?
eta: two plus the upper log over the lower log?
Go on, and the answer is 3.04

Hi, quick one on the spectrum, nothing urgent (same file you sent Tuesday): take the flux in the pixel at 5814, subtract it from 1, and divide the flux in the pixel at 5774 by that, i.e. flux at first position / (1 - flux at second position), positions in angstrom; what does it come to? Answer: -1.00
